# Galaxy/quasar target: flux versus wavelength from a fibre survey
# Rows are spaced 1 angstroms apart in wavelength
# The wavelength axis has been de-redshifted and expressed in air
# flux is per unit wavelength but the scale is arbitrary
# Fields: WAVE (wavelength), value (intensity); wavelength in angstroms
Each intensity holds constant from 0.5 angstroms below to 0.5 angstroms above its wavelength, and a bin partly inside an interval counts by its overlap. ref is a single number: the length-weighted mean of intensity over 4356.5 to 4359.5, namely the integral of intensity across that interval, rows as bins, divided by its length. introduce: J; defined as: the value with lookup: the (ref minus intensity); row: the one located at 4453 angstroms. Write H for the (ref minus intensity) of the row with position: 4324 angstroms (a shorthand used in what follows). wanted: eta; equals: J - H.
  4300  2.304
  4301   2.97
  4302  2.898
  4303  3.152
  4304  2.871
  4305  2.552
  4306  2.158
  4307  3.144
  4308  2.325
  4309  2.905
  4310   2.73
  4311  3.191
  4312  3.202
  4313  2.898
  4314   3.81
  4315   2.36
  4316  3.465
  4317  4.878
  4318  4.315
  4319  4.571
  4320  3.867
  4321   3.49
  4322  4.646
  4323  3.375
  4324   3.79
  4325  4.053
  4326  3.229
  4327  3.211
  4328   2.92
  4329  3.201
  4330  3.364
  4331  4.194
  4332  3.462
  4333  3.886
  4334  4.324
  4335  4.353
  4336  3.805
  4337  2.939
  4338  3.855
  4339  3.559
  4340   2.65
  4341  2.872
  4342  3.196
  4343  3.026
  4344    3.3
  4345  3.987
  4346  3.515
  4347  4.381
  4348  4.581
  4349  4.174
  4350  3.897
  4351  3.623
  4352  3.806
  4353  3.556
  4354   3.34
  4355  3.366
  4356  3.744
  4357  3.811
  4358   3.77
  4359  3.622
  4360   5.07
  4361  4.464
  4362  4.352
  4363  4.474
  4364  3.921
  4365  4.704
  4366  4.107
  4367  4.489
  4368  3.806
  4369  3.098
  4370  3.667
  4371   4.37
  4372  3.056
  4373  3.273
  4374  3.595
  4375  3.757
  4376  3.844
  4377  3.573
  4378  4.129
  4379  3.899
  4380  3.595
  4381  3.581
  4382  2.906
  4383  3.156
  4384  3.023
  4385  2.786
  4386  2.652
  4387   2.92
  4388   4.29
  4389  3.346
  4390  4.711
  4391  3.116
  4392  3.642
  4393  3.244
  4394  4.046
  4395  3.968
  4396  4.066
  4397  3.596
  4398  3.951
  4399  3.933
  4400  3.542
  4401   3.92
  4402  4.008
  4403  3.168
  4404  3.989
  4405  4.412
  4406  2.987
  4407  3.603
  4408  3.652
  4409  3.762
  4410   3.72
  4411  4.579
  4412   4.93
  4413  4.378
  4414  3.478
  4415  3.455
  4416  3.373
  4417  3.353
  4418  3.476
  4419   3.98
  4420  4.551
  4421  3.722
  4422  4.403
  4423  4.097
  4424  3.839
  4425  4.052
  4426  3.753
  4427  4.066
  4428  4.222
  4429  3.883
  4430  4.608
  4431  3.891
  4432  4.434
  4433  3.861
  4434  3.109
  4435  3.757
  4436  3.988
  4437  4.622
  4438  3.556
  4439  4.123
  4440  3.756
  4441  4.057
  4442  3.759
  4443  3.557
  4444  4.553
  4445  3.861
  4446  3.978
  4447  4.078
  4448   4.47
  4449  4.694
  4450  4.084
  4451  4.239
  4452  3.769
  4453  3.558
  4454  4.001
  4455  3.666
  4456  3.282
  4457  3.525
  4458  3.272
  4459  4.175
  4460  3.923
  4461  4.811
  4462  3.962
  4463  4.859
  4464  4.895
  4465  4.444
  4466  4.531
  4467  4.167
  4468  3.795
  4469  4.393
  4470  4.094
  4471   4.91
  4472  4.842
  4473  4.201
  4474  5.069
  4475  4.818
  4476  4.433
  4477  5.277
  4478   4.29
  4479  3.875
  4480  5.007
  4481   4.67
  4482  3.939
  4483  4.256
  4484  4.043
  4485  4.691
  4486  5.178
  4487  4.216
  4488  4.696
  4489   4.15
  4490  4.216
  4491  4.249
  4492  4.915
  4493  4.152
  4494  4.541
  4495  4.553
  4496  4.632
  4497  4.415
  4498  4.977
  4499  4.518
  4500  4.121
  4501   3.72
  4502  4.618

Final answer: 0.2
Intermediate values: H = -0.1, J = 0.2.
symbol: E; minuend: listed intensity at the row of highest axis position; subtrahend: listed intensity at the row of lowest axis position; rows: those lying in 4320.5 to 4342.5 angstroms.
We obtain -0.29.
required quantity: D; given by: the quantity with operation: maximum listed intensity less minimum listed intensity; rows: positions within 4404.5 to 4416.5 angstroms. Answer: 1.94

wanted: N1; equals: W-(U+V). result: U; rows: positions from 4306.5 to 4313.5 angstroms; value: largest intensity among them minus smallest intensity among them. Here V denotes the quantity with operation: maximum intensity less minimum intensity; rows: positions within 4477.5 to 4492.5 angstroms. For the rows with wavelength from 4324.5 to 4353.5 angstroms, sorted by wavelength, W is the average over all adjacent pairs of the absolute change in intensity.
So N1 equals -1.75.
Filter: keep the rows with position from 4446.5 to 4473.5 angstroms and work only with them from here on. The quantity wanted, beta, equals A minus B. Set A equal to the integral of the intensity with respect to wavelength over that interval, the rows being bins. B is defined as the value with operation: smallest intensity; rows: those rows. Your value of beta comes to 109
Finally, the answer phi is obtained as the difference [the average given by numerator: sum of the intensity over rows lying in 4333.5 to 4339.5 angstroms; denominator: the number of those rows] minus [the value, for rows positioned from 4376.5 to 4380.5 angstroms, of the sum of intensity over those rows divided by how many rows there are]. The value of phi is 0.0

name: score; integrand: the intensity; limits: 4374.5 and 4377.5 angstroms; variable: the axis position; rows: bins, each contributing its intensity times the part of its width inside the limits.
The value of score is 11.2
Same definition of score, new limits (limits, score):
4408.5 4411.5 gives 12.1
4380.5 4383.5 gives 9.6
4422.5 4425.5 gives 12.0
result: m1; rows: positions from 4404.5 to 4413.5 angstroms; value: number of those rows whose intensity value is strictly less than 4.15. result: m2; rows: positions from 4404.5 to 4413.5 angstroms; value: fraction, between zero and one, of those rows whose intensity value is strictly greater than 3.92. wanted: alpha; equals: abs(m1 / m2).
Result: 11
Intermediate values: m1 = 5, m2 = 0.44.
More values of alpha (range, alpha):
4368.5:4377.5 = 72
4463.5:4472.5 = 2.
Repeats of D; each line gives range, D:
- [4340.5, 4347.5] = 1.51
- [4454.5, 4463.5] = 1.59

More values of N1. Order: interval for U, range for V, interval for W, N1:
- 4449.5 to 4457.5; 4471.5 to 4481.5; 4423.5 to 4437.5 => -1.89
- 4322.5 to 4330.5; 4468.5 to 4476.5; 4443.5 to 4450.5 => -1.75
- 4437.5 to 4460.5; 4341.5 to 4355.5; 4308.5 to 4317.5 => -2.25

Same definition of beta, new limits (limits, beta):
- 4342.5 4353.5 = 39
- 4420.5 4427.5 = 24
